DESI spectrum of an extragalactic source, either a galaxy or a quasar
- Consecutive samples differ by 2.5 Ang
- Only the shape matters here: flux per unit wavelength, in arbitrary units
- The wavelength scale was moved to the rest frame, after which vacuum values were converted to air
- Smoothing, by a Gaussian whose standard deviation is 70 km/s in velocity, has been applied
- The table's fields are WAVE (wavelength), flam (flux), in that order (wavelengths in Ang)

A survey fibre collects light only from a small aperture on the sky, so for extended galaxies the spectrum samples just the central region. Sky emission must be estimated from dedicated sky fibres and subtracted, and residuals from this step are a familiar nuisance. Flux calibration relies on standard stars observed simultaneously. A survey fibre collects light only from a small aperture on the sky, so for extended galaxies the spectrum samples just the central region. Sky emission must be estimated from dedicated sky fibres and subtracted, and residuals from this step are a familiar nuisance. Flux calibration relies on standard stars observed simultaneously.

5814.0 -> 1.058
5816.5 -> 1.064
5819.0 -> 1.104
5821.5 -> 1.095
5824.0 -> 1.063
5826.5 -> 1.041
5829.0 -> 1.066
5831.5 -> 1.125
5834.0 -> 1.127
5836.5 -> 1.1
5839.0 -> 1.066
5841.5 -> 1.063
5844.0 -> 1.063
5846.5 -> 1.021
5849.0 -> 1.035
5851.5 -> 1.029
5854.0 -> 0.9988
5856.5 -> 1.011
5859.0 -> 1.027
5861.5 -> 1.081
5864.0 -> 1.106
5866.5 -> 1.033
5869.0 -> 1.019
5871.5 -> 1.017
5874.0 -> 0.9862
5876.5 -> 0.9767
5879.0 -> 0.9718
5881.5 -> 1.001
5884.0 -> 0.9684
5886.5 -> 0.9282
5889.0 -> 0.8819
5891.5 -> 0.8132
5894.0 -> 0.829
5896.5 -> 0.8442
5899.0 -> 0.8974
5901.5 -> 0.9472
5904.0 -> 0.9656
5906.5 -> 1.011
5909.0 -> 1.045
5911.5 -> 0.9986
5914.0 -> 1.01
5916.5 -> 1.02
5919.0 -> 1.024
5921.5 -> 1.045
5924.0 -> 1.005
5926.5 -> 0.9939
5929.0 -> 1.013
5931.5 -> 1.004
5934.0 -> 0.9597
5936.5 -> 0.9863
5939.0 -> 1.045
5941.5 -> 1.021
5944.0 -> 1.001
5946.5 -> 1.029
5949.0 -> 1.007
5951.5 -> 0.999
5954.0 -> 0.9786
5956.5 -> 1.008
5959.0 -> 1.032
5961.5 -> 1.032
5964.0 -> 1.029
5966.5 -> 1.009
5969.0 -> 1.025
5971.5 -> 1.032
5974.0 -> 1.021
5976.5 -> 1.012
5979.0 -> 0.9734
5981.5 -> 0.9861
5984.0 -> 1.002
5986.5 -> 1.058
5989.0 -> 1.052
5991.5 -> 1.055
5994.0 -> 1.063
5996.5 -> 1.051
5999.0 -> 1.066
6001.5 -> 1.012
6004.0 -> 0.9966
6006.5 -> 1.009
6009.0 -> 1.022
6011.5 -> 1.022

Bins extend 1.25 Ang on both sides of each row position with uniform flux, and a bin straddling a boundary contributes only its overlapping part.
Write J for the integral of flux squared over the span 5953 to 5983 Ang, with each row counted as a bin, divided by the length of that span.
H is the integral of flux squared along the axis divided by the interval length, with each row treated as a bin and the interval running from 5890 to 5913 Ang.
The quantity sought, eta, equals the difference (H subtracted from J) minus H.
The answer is -0.7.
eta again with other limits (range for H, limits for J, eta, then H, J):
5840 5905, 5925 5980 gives -0.9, 0.97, 1.02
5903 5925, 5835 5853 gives -0.9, 1.03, 1.11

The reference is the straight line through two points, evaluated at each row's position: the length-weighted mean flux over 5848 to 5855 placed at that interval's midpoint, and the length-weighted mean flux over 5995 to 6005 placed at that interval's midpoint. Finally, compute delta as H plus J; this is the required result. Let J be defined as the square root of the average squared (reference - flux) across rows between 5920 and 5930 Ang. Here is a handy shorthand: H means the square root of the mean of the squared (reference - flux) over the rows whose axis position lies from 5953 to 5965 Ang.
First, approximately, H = 0.0247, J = 0.023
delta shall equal 0.05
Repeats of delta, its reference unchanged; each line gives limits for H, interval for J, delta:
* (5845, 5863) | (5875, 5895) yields 0.15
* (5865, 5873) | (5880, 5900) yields 0.15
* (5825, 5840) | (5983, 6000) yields 0.10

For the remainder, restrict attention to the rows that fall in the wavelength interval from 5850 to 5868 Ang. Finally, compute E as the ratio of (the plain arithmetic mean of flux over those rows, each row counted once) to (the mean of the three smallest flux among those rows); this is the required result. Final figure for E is 1.03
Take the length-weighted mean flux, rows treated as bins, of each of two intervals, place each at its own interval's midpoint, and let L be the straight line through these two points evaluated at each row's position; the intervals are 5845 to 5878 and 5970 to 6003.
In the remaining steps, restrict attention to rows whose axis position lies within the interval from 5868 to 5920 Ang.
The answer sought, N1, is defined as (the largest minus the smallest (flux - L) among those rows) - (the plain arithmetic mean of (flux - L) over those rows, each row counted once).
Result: 0.30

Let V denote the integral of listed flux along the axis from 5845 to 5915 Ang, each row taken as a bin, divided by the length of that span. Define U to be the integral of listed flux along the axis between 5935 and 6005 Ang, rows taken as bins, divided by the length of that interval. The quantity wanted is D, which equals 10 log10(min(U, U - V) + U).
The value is 0.26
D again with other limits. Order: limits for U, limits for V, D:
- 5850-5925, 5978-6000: -0.31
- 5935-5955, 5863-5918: 0.21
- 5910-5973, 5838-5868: -0.08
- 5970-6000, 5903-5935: 0.23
